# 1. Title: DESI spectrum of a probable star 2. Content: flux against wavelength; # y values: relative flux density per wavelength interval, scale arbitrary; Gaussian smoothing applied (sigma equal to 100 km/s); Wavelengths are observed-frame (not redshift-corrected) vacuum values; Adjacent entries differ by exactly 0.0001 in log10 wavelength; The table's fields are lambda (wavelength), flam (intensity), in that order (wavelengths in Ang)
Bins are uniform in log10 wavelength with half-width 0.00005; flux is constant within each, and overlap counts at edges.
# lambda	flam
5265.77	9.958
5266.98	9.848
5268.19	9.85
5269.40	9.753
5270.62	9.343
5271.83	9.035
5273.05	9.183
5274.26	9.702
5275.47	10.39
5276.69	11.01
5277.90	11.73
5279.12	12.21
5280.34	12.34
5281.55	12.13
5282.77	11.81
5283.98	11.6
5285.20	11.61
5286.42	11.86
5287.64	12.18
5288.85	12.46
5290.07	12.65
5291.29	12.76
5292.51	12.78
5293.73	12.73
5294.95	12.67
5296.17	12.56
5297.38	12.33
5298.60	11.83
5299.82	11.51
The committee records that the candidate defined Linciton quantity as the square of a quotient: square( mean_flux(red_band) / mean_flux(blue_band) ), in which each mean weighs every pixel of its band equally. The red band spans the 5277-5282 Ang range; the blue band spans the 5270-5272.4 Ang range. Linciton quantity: 1.7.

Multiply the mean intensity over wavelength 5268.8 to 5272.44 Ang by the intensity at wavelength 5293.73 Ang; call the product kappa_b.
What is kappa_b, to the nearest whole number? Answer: 119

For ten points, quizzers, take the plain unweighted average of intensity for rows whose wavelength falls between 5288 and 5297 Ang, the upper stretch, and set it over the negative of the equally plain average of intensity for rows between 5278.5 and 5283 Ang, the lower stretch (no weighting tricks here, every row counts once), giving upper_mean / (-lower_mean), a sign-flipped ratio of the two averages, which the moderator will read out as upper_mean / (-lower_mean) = -1.04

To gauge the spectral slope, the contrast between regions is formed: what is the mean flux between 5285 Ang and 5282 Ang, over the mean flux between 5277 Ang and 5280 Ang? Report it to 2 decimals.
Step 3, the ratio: 0.98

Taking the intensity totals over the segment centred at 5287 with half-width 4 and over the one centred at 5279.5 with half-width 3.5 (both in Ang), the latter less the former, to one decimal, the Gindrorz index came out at -1.1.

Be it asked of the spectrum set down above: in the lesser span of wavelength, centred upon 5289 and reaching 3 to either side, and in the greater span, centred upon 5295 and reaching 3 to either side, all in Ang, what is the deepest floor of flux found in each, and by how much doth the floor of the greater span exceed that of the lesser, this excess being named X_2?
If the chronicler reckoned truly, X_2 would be 0.47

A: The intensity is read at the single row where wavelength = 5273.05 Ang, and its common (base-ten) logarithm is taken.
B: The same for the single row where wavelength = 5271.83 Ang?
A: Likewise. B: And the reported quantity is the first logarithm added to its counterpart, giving 1.92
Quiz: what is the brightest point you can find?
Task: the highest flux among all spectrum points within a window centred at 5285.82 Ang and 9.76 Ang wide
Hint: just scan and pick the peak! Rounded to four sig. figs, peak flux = 12.65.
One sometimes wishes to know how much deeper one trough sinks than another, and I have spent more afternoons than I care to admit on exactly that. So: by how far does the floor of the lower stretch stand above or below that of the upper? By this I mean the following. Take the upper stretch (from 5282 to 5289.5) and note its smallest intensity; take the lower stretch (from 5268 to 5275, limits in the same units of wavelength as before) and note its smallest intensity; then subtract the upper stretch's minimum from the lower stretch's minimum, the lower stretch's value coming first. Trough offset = -2.6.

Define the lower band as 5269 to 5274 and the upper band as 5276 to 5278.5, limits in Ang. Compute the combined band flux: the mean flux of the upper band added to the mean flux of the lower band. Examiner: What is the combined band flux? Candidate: 20.7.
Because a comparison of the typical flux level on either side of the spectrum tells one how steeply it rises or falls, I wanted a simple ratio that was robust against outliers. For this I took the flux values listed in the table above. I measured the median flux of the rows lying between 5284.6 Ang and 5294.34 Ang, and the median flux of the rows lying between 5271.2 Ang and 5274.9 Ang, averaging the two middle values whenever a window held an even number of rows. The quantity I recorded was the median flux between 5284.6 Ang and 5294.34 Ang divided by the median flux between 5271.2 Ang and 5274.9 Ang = 1.37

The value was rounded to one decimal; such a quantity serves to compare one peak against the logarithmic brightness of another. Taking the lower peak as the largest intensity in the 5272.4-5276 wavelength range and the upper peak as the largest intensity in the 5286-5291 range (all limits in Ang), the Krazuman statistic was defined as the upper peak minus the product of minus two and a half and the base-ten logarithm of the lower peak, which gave 15.2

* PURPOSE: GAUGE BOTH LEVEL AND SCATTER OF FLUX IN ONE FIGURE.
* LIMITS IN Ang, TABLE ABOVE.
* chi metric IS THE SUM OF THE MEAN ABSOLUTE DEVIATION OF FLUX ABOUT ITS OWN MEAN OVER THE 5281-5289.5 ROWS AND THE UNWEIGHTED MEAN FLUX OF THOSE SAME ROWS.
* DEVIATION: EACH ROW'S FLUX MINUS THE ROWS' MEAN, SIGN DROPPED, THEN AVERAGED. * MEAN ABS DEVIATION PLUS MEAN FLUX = 12.2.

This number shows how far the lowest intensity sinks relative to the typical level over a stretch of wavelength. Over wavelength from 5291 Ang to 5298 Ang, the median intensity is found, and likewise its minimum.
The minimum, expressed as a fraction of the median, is 0.971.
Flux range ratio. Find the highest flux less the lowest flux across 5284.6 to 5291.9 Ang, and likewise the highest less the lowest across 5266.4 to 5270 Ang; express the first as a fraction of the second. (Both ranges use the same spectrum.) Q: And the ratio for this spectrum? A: 11.9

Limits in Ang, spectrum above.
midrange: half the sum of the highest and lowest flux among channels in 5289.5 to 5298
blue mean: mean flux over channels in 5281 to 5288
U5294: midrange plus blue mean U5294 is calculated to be 24.4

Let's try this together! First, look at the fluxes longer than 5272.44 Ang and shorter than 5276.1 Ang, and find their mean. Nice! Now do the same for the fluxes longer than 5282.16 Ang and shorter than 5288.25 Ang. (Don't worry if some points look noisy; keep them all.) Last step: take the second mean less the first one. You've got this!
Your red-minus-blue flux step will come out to 2.05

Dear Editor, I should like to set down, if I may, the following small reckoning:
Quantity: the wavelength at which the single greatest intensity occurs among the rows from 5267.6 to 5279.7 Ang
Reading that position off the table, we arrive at 5279.12 Ang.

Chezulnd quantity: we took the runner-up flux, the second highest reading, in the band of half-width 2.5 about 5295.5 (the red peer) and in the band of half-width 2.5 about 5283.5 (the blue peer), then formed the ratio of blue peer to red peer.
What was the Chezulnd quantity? 0.93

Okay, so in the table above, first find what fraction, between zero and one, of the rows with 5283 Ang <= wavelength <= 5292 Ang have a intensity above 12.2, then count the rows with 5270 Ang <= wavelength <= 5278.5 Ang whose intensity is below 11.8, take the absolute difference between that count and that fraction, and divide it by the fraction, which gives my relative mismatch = 15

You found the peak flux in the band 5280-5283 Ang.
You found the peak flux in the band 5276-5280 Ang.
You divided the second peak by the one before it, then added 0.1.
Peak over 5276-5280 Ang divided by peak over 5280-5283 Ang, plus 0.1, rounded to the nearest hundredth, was 1.09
